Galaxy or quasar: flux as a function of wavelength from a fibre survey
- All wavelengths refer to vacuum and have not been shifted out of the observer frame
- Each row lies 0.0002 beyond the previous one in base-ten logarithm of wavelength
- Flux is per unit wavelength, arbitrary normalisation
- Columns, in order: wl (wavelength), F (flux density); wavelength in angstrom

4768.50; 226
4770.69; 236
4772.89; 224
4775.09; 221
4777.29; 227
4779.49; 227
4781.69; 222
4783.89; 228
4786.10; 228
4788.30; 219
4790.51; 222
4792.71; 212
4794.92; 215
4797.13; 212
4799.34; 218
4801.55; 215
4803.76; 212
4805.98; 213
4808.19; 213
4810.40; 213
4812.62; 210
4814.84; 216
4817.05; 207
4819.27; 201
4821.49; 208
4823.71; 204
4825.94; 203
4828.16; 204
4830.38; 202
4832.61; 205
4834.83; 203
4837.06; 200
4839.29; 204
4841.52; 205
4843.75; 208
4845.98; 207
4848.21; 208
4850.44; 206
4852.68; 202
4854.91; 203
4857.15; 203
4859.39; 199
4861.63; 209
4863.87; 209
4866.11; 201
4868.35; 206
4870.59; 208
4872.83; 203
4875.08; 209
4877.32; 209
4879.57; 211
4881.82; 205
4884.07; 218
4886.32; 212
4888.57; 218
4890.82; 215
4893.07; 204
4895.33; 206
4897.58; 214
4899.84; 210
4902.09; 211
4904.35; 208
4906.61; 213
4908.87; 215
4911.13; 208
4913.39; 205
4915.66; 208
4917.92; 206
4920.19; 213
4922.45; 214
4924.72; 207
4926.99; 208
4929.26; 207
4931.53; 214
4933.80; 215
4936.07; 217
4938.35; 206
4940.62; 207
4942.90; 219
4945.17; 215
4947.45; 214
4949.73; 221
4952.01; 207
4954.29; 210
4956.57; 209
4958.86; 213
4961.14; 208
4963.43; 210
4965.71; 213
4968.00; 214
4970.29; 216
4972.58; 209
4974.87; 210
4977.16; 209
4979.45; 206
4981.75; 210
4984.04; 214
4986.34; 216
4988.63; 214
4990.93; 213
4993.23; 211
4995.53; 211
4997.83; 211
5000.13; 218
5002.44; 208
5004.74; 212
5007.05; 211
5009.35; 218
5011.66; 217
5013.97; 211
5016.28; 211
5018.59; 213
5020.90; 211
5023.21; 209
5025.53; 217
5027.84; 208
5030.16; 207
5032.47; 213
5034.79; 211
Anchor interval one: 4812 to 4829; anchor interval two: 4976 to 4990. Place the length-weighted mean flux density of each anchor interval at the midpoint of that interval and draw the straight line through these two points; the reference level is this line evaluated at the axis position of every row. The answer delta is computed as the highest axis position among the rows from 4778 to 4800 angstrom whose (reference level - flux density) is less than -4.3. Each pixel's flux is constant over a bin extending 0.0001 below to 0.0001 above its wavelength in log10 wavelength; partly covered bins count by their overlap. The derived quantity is 4799.34 angstrom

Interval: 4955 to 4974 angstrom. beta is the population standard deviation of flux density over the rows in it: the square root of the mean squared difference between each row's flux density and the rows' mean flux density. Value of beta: 2.7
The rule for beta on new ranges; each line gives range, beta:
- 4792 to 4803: 2.2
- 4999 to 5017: 3.6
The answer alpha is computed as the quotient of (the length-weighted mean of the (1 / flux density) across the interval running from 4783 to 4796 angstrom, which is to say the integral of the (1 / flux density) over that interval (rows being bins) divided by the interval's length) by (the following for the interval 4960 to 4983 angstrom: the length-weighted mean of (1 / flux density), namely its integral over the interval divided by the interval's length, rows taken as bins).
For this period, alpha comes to 0.95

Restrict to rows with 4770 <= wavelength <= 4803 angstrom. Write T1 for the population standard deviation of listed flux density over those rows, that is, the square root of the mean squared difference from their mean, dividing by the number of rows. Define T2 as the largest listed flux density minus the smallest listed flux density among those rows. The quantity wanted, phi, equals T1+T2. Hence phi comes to 31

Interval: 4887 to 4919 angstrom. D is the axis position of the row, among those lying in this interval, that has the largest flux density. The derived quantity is 4888.57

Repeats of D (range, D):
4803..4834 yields 4814.84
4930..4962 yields 4949.73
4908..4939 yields 4936.07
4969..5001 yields 5000.13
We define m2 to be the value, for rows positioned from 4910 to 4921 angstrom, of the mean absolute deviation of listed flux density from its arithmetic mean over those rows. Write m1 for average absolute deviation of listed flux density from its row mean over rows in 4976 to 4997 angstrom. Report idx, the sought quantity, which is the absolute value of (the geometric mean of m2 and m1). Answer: 2.2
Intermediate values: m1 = 2.4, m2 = 2.0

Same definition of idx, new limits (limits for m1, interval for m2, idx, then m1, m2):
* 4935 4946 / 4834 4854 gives 3.4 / 5.0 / 2.2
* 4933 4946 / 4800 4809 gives 2.0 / 4.4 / 0.9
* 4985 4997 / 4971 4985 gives 1.6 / 1.6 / 1.7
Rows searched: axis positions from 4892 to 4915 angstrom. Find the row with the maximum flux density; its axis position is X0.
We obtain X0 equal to 4908.87 angstrom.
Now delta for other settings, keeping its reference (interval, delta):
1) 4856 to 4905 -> 4897.58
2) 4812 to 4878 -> 4814.84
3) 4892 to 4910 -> 4908.87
